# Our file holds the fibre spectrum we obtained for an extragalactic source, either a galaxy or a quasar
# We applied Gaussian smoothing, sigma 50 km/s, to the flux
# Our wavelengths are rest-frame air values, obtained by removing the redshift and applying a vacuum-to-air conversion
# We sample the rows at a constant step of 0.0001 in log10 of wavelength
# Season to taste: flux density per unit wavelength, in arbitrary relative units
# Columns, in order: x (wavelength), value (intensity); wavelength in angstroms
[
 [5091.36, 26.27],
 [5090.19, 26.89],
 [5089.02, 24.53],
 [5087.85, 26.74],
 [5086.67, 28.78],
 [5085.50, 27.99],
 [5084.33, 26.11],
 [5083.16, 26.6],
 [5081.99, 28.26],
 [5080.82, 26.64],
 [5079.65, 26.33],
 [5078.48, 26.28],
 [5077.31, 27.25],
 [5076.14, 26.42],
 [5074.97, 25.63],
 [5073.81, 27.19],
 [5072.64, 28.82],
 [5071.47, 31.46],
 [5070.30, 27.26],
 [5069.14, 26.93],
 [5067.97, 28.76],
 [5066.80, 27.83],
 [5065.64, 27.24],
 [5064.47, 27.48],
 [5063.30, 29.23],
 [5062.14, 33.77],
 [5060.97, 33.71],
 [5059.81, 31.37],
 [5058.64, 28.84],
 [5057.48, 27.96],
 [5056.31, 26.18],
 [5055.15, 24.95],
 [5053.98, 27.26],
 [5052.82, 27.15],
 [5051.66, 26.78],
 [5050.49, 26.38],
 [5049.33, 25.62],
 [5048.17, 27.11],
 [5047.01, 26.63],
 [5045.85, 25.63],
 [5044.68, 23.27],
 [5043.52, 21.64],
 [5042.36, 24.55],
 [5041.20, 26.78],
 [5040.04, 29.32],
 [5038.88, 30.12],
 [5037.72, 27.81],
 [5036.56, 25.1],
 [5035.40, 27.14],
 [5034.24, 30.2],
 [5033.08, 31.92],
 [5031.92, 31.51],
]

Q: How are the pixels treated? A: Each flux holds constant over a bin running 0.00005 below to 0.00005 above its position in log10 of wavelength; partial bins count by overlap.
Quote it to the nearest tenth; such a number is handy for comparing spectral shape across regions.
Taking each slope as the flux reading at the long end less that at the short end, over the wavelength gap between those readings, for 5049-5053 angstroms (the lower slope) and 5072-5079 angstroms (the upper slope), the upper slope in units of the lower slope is -1.0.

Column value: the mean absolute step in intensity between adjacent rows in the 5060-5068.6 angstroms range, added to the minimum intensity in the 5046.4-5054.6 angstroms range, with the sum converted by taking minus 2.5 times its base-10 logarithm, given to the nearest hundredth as -3.58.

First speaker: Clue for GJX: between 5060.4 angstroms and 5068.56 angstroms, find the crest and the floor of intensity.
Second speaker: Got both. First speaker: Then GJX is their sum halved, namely 31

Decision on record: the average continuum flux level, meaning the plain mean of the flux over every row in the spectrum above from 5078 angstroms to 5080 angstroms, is 26.3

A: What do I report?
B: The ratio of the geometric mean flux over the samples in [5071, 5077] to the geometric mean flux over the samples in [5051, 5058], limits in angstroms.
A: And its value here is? 1.04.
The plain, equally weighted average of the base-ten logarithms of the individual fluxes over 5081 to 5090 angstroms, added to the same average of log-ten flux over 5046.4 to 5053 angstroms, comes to 2.86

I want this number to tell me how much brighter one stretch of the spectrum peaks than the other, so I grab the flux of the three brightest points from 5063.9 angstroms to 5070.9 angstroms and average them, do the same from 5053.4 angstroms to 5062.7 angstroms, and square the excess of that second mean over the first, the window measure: 24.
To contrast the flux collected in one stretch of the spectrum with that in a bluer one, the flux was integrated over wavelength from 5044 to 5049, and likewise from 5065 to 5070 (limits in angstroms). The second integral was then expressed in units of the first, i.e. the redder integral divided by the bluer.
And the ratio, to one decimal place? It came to 1.1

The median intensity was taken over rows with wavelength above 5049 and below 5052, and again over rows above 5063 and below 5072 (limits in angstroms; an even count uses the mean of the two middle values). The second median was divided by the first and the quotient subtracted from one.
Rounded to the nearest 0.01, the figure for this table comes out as -0.05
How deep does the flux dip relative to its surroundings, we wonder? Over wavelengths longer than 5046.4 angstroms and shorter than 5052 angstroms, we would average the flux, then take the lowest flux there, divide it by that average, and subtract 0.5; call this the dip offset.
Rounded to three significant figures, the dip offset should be 0.467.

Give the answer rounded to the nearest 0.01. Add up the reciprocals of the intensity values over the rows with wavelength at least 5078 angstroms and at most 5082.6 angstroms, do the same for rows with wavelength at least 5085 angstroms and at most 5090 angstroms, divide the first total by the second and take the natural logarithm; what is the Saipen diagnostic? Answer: 0.00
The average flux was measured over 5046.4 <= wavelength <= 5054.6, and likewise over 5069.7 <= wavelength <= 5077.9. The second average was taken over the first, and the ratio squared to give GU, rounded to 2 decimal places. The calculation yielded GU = 1.08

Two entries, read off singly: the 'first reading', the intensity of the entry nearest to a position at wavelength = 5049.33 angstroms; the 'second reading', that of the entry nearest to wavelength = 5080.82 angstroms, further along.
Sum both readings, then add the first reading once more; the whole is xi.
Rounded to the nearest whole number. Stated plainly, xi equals 78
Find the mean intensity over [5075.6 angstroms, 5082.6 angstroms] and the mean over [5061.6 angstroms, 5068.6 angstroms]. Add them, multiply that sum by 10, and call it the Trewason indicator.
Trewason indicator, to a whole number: 559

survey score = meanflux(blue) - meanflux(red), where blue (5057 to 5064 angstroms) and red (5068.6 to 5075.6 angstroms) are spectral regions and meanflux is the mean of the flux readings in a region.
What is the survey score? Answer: 2.9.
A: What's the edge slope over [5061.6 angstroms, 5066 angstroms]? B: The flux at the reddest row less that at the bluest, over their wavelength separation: -1.9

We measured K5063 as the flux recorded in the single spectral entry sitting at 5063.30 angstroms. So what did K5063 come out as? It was 29.23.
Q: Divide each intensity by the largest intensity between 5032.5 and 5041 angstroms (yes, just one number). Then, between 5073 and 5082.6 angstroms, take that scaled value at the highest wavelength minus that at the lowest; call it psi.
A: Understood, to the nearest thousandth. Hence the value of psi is 0.034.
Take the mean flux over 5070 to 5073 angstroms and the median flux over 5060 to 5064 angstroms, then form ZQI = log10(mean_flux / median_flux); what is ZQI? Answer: -0.06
